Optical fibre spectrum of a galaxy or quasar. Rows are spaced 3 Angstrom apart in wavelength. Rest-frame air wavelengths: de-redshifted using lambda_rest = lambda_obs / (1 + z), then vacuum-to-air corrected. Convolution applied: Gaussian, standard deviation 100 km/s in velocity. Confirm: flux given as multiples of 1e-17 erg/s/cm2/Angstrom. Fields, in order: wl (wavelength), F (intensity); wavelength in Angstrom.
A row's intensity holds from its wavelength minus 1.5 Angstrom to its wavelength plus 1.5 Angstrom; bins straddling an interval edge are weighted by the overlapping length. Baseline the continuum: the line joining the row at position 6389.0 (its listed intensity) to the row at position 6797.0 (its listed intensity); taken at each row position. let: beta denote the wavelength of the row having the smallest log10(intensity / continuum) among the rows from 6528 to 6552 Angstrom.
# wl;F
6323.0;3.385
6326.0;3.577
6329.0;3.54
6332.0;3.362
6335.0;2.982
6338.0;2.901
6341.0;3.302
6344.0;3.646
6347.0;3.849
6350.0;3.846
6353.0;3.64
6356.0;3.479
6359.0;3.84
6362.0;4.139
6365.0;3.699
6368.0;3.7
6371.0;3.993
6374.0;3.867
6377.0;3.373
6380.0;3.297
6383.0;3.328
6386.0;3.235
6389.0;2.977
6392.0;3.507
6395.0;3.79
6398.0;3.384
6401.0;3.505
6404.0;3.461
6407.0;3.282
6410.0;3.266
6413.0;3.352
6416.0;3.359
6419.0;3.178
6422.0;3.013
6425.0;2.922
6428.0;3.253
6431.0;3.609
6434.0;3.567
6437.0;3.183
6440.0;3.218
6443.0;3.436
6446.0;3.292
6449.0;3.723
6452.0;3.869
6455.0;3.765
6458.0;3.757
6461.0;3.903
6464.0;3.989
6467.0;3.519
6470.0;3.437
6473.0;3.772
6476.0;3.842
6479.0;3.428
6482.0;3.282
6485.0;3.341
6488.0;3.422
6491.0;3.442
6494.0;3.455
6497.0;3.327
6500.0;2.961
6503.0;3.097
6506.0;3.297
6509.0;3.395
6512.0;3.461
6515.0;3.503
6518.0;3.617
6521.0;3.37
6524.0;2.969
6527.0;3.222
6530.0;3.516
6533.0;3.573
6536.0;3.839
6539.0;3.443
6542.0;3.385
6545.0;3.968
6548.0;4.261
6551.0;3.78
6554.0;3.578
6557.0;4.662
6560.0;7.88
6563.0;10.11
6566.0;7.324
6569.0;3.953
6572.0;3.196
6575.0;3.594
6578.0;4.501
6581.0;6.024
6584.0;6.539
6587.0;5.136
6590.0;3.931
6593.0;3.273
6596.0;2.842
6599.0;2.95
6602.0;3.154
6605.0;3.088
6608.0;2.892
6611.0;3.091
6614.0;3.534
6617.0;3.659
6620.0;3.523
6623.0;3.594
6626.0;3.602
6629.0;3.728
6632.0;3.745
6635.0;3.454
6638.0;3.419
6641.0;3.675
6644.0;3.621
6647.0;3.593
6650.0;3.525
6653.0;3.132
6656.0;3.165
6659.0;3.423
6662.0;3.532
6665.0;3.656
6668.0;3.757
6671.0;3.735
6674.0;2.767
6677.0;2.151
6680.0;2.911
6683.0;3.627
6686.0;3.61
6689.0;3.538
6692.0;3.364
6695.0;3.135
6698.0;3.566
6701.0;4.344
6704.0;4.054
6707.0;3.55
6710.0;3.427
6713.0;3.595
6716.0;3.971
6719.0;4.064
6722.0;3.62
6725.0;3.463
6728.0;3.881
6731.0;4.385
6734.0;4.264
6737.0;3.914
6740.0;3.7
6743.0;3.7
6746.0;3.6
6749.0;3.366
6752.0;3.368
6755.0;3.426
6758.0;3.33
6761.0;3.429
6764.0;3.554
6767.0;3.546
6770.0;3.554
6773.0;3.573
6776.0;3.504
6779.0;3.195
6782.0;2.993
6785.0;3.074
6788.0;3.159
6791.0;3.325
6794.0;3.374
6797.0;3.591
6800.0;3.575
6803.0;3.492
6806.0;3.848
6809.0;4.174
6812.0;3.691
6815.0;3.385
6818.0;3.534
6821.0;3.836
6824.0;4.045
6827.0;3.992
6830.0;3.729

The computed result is 6542.0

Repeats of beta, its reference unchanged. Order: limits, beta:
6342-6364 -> 6356.0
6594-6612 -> 6596.0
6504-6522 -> 6506.0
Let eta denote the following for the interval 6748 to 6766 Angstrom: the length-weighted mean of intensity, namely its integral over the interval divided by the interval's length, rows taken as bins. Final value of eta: 3.42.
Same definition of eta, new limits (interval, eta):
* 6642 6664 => 3.44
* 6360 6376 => 3.86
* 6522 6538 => 3.42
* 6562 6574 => 5.87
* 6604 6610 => 2.99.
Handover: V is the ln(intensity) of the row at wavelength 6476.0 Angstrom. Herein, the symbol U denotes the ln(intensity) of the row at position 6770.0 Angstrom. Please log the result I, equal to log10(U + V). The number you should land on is 0.417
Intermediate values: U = 1.27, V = 1.35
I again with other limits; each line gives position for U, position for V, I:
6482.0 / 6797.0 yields 0.392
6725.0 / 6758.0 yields 0.388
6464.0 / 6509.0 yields 0.416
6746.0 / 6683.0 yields 0.410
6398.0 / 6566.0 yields 0.507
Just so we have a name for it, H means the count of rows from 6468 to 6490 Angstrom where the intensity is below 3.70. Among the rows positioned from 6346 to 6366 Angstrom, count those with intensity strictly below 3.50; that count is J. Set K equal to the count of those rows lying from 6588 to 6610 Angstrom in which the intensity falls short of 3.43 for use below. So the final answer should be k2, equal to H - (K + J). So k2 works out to -2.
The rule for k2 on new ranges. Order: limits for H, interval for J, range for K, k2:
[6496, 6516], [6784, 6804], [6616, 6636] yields 2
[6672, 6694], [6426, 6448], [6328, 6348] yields -2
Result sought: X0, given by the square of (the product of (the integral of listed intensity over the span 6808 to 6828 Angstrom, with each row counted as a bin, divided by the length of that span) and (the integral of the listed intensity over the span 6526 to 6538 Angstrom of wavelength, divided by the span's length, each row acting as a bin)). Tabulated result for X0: 181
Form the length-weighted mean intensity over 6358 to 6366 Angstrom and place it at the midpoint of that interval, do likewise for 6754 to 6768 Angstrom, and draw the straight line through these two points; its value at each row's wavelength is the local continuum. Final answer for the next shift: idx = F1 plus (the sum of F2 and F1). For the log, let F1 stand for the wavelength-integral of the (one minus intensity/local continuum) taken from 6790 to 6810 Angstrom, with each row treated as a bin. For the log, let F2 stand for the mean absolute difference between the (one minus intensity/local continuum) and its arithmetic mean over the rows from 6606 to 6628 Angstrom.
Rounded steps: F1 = -1.2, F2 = 0.068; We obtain -2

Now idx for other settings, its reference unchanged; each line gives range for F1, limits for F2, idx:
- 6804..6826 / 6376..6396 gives -5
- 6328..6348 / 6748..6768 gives 6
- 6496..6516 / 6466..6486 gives 5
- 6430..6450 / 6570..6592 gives 4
